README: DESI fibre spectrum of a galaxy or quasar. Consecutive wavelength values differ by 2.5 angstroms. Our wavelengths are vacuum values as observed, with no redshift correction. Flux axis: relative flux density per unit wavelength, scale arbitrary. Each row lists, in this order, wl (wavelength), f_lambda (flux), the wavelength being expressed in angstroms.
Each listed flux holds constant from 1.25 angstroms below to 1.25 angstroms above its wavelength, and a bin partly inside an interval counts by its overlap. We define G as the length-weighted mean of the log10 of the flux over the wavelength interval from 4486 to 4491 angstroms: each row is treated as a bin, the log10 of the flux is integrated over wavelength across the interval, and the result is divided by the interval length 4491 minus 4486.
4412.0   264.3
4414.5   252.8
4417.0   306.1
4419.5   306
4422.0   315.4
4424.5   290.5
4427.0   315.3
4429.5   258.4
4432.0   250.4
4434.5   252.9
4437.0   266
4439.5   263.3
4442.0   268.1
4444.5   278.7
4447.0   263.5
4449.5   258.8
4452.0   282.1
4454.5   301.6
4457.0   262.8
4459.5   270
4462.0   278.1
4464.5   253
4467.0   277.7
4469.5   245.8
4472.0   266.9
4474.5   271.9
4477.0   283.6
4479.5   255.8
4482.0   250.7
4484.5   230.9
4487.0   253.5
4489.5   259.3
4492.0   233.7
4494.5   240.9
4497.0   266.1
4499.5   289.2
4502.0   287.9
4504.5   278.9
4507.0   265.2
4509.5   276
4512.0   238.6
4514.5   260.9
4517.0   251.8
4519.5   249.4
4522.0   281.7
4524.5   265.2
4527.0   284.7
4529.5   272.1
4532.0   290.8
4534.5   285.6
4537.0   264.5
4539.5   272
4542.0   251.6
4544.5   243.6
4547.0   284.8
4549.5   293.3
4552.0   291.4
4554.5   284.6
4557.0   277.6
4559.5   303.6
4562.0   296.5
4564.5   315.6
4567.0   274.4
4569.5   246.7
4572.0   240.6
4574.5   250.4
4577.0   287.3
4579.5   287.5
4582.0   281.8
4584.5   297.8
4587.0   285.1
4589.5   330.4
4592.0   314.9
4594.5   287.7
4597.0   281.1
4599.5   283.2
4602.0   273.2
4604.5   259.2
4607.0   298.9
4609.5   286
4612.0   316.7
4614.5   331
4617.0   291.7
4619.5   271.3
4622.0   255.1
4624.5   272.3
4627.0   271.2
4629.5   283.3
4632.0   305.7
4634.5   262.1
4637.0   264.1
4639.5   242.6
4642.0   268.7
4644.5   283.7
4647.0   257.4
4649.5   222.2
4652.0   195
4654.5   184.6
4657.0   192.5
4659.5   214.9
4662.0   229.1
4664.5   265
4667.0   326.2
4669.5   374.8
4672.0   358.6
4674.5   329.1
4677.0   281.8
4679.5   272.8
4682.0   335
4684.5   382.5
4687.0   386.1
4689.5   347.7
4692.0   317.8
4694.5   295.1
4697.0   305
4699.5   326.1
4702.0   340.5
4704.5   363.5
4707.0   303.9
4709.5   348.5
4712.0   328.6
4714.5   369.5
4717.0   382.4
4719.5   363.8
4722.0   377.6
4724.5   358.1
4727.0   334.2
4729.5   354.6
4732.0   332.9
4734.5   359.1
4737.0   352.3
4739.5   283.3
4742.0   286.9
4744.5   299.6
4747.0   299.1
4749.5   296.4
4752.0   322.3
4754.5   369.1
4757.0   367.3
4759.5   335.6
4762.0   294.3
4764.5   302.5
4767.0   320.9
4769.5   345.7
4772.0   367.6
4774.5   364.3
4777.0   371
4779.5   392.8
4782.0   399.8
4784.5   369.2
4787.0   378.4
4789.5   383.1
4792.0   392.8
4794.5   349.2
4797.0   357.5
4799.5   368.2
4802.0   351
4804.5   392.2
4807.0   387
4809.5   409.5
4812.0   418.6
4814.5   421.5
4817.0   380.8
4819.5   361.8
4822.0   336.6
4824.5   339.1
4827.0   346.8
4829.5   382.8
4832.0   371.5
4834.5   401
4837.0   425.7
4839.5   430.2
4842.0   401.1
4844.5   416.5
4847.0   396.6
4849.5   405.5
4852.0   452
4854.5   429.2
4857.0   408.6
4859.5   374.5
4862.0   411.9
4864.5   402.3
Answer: 2.41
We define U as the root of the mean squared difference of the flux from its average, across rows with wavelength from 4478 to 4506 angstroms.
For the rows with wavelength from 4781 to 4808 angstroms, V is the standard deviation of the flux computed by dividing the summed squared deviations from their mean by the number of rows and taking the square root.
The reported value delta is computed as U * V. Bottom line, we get 321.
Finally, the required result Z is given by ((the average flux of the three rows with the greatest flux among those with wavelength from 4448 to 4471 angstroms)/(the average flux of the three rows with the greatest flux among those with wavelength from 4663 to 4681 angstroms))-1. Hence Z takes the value -0.2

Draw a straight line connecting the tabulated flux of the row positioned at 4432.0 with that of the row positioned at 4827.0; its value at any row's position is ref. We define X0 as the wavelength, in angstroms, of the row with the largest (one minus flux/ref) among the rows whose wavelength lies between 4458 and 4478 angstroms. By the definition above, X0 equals 4469.5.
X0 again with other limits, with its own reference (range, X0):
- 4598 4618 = 4604.5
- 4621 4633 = 4622.0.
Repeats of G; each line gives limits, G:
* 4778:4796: 2.58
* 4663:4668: 2.46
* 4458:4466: 2.43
